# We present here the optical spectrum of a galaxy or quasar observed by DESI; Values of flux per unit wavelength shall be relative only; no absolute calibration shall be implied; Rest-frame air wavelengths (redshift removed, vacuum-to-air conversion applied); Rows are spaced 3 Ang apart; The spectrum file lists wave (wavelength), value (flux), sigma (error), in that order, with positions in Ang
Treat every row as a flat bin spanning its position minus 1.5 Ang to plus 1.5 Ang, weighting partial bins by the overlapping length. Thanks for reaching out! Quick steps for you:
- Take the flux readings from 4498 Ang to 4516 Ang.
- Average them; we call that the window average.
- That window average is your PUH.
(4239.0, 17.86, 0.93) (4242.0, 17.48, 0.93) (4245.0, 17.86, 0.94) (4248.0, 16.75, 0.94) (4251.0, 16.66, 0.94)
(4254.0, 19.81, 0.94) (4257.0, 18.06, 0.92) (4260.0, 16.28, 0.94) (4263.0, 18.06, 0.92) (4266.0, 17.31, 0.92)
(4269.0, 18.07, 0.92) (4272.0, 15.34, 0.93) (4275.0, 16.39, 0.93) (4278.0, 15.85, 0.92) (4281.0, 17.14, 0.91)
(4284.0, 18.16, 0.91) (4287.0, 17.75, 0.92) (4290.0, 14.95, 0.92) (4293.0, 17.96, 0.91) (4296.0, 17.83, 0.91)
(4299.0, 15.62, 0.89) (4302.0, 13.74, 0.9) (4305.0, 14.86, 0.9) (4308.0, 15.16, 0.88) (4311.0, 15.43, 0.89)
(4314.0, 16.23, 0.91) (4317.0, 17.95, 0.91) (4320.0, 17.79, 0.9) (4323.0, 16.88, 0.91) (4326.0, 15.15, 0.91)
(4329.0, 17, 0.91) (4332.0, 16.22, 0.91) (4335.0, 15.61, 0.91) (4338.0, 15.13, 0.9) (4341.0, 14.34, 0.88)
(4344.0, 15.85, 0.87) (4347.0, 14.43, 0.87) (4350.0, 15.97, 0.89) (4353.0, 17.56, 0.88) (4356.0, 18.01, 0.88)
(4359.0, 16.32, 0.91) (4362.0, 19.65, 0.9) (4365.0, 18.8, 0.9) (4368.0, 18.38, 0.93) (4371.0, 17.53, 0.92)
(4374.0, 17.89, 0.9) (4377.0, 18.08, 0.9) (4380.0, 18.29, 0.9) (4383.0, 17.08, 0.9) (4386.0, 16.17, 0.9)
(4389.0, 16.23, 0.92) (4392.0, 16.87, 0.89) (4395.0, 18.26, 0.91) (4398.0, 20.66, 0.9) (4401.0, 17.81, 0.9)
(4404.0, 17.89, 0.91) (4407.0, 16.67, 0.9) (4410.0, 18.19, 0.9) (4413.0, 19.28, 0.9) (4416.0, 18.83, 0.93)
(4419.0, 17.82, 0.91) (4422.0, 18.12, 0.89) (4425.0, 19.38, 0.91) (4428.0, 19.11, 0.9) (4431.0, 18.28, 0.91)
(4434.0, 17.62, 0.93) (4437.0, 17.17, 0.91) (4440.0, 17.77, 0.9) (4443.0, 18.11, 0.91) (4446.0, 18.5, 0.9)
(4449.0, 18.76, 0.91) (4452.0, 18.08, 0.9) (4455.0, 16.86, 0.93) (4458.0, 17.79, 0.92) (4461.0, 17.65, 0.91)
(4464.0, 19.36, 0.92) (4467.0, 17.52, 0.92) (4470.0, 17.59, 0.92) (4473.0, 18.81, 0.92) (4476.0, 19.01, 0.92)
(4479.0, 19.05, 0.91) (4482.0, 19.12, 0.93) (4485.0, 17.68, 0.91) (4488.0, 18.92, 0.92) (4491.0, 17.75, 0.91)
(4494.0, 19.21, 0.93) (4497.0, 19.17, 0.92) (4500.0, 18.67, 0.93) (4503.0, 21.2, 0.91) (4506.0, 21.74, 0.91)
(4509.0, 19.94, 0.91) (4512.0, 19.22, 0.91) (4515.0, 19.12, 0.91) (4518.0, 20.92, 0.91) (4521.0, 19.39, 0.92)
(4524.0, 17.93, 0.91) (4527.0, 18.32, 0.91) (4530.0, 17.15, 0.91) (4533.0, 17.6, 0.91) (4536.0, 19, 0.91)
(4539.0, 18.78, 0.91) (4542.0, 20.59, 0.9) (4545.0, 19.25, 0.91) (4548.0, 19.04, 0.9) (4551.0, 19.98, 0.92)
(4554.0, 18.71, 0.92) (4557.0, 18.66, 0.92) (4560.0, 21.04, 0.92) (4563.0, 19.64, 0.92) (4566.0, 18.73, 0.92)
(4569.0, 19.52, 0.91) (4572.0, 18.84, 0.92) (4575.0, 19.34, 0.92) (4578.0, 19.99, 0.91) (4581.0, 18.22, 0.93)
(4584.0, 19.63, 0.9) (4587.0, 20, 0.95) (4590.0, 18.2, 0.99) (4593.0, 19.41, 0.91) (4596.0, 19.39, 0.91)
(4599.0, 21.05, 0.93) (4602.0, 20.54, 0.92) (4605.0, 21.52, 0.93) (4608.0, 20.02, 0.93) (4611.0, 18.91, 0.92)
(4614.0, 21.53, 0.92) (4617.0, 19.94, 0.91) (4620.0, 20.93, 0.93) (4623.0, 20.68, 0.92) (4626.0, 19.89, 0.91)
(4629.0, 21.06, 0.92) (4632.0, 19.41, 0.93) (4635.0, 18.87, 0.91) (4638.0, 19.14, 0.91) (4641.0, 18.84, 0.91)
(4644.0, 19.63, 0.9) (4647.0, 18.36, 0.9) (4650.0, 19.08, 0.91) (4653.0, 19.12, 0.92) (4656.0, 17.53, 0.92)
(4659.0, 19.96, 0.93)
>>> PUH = 20.0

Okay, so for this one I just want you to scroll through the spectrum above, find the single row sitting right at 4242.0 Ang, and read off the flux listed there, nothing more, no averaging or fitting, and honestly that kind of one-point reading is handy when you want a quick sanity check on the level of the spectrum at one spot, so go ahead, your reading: 17.48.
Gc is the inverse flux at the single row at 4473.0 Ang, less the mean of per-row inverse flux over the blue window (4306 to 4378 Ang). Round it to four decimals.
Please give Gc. -0.0071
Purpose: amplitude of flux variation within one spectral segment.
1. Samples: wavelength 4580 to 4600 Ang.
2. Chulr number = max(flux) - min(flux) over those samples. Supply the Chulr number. 2.85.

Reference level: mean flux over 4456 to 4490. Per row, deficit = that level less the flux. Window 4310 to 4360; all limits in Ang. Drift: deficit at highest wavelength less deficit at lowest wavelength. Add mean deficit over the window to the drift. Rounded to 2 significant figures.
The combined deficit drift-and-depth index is 1.3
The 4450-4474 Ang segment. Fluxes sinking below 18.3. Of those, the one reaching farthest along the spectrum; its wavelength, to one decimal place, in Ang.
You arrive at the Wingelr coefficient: 4470.0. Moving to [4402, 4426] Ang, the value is 4422.0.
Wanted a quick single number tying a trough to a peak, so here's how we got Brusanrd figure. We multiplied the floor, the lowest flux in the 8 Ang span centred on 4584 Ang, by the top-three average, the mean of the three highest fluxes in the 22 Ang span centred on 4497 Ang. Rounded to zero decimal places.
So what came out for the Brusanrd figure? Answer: 377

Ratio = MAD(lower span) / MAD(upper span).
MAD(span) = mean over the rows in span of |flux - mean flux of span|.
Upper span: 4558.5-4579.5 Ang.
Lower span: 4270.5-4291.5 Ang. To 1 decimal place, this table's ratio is 1.8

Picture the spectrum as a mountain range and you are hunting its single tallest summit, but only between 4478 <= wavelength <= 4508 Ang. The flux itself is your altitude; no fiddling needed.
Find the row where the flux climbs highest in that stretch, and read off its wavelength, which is 4506.0 Ang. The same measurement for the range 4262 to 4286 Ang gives 4284.0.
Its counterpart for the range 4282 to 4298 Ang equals 4284.0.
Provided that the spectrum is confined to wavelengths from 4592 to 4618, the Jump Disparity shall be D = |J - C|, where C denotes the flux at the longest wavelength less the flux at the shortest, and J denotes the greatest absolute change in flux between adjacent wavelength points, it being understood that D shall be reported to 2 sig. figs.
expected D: 2.1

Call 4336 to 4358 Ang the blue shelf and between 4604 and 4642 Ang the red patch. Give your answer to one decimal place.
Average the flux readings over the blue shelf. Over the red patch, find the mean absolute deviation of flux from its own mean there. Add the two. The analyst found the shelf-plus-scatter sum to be 16.7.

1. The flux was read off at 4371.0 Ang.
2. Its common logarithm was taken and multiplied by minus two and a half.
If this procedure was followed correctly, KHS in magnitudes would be -3.11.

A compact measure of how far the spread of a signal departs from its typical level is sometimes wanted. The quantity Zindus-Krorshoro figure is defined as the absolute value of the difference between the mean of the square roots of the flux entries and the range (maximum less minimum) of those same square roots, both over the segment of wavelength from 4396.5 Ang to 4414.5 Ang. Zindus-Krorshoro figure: 3.8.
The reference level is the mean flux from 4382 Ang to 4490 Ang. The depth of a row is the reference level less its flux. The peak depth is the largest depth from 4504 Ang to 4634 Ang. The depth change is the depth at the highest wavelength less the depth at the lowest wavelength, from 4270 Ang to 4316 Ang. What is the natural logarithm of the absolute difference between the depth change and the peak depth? 0.6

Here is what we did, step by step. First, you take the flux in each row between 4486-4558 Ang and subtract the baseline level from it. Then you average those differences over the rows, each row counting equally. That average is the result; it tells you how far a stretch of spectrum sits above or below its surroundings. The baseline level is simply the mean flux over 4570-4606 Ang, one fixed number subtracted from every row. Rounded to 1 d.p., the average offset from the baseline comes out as -0.5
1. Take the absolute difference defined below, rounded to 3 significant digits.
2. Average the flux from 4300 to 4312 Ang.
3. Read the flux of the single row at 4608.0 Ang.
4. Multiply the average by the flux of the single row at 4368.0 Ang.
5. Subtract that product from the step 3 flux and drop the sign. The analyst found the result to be 252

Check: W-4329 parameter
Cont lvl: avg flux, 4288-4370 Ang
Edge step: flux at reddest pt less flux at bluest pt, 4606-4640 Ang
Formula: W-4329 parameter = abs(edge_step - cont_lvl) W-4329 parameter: 17.3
